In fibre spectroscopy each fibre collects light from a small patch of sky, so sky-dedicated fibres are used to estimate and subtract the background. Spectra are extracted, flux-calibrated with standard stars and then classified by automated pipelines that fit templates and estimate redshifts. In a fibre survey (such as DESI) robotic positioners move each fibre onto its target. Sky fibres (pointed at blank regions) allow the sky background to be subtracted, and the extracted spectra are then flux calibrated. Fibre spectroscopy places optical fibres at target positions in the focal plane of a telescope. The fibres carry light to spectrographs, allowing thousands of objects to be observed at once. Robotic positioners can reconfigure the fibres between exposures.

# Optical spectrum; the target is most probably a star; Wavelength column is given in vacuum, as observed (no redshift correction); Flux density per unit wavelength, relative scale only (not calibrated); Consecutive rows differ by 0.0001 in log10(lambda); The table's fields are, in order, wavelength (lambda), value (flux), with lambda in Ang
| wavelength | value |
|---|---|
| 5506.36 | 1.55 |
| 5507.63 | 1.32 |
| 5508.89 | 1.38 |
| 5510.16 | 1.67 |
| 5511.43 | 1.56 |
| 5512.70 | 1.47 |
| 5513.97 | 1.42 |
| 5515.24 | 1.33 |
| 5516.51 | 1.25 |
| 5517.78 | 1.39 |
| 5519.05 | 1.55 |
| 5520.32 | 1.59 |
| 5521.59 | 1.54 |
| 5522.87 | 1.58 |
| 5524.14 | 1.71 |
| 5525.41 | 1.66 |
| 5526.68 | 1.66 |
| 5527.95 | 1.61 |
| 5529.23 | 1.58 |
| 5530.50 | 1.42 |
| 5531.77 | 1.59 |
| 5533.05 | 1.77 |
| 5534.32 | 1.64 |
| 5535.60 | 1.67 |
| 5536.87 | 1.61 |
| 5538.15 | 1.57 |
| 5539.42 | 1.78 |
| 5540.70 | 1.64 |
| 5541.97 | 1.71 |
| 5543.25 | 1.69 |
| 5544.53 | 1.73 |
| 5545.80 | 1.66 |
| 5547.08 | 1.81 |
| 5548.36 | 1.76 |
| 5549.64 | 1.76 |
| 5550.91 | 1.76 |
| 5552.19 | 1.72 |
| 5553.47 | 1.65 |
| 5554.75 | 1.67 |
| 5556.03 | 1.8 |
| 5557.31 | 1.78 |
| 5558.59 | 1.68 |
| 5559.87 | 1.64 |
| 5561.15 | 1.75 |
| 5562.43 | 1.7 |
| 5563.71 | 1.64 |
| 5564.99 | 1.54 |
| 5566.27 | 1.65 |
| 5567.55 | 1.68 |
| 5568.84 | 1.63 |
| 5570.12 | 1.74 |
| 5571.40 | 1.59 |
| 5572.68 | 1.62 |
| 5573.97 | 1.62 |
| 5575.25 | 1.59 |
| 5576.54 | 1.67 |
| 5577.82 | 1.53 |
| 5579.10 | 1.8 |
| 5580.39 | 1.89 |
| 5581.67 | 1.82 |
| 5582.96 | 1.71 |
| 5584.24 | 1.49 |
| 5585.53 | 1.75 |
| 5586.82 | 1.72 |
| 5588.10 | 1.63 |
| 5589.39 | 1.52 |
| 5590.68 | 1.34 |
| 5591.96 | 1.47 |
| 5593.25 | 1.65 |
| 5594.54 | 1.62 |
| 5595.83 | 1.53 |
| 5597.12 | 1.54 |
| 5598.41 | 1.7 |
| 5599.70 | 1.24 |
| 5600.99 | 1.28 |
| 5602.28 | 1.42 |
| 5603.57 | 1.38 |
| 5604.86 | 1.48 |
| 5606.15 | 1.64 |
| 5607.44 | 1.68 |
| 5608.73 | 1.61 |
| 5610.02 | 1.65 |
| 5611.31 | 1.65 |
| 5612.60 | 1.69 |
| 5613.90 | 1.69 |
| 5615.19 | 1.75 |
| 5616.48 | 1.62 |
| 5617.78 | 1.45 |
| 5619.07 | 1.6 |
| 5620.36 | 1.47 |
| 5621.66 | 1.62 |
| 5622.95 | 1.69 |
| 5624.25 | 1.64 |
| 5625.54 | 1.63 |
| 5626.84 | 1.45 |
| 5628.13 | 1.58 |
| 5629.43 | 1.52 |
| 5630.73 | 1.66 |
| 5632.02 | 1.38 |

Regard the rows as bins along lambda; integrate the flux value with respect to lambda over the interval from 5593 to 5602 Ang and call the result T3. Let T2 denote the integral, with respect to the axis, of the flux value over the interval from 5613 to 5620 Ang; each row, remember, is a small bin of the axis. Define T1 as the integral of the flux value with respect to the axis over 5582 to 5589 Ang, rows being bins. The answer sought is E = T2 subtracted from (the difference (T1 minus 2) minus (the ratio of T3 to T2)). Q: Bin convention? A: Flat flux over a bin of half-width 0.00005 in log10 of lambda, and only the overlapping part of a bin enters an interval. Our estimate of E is -3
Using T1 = 12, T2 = 11.3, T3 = 13.5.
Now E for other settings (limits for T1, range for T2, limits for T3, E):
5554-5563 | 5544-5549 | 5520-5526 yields 4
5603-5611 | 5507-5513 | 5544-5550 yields 1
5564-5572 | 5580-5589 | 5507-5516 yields -5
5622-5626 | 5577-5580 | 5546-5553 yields -3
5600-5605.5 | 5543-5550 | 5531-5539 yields -8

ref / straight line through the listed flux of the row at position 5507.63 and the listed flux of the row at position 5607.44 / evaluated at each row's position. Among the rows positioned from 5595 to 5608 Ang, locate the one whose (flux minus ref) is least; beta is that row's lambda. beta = 5599.70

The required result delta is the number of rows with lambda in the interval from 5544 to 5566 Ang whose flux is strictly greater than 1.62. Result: 16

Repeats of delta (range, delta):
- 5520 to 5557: 20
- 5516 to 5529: 3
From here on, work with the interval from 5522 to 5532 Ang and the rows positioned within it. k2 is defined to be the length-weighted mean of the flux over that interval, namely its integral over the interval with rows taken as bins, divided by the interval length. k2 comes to 1.60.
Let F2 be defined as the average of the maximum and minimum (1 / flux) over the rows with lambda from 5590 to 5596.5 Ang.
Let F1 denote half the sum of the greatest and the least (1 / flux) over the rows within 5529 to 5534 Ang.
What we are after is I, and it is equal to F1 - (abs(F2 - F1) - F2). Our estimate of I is 1.27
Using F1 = 0.635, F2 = 0.676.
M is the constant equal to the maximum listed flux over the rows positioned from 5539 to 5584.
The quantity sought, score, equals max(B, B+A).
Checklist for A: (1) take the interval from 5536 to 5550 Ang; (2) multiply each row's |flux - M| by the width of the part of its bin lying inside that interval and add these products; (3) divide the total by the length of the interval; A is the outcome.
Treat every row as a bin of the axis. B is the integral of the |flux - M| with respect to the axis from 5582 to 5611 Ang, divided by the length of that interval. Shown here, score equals 0.53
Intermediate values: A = 0.19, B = 0.34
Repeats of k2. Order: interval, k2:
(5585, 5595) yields 1.59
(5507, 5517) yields 1.43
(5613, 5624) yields 1.61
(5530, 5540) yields 1.63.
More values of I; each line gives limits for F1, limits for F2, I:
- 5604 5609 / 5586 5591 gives 1.27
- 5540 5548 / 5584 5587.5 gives 1.16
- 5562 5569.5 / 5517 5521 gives 1.24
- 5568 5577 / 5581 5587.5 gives 1.20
